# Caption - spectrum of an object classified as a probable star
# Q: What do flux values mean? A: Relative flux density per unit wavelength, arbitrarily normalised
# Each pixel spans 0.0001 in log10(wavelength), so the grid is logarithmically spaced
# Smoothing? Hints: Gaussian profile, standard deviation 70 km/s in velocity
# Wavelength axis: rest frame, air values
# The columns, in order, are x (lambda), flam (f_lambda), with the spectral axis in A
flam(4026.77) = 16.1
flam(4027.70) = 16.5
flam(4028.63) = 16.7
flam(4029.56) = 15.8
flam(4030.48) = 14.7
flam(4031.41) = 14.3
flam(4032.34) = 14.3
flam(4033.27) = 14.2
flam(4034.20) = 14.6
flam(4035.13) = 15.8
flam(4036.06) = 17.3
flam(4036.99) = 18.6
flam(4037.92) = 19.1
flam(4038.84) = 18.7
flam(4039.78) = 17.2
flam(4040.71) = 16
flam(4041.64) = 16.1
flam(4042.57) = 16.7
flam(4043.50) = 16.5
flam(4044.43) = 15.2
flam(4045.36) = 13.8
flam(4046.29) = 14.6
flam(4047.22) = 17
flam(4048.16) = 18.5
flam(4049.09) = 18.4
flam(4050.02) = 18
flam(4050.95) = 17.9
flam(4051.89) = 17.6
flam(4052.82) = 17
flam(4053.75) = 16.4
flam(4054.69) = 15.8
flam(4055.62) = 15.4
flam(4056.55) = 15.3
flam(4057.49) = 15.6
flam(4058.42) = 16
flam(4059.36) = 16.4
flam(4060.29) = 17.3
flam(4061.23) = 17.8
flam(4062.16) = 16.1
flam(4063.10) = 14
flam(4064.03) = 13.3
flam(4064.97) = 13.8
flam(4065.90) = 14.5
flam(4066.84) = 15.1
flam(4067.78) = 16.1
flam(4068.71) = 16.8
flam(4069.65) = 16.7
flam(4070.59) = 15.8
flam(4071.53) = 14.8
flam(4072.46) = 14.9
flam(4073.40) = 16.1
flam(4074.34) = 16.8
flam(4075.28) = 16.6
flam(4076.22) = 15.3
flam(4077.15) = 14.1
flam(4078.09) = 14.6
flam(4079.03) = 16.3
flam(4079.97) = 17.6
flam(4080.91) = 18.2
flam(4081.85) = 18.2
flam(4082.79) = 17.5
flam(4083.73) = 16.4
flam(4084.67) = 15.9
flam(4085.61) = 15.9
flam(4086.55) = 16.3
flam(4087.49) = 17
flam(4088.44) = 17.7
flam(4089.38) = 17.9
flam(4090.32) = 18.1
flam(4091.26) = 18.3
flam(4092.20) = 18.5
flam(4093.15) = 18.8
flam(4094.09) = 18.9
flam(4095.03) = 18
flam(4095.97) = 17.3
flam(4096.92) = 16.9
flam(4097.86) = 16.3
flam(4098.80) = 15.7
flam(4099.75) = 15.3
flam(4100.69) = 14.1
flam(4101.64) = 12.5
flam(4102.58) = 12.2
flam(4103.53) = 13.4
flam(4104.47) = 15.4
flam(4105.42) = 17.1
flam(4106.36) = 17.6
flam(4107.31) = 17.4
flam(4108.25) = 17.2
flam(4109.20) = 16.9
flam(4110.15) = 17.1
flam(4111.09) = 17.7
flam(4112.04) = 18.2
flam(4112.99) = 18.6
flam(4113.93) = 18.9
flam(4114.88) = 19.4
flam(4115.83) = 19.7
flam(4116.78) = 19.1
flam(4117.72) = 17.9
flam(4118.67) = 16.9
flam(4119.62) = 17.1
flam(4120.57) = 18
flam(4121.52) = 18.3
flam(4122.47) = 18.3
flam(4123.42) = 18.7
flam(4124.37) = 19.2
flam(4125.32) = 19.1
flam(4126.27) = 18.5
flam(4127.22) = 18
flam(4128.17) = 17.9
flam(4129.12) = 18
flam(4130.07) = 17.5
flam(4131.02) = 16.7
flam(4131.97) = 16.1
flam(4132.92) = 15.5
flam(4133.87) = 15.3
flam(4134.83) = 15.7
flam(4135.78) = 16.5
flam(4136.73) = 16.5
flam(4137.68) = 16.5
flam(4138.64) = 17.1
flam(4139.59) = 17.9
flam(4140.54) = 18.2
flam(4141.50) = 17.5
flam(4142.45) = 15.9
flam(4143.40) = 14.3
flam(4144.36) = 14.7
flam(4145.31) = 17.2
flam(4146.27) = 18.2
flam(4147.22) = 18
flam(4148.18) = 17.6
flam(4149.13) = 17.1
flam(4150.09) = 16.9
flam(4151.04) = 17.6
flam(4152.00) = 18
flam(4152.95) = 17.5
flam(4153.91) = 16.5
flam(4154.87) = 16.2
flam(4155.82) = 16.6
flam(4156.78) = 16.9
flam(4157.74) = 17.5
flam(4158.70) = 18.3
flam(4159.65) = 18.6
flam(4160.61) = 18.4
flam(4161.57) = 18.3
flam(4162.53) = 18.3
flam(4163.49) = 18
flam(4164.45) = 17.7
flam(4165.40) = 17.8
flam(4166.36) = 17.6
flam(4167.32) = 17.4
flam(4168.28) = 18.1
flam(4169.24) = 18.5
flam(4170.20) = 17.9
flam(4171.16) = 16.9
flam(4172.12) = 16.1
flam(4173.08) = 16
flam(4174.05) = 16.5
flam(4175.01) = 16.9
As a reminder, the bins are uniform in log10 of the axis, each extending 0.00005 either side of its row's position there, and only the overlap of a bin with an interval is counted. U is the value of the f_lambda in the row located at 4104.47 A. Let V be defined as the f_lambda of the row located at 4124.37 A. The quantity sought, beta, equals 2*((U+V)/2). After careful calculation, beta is 34.6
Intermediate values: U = 15.4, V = 19.2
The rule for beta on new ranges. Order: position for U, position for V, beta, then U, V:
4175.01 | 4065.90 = 31.4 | 16.9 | 14.5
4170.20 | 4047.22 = 34.9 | 17.9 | 17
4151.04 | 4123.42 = 36.3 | 17.6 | 18.7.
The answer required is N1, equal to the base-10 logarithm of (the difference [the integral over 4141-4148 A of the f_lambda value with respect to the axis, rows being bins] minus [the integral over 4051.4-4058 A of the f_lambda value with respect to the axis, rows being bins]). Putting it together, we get 0.97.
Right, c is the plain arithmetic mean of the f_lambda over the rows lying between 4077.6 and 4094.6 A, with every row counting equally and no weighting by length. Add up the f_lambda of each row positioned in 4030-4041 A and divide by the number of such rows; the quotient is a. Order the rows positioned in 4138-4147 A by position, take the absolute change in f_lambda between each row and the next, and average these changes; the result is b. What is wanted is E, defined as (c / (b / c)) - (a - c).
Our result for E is 271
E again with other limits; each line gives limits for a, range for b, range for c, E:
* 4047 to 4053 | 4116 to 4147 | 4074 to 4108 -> 436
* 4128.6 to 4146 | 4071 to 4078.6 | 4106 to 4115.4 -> 433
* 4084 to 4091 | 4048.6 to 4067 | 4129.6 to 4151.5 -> 446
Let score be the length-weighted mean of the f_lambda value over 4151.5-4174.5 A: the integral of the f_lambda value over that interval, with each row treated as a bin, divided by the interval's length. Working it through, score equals 17.5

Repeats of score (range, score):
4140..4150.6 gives 16.9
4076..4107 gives 16.5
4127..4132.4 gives 17.4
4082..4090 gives 16.9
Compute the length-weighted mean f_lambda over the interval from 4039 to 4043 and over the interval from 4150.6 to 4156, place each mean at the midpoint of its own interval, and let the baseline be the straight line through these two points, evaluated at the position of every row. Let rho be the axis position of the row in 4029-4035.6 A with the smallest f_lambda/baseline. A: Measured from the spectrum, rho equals 4033.27 A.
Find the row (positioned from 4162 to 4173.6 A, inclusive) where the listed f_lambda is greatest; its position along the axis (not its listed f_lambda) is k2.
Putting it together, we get 4169.24 A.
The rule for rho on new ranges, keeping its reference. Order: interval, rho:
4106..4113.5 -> 4109.20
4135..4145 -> 4143.40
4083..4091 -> 4085.61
